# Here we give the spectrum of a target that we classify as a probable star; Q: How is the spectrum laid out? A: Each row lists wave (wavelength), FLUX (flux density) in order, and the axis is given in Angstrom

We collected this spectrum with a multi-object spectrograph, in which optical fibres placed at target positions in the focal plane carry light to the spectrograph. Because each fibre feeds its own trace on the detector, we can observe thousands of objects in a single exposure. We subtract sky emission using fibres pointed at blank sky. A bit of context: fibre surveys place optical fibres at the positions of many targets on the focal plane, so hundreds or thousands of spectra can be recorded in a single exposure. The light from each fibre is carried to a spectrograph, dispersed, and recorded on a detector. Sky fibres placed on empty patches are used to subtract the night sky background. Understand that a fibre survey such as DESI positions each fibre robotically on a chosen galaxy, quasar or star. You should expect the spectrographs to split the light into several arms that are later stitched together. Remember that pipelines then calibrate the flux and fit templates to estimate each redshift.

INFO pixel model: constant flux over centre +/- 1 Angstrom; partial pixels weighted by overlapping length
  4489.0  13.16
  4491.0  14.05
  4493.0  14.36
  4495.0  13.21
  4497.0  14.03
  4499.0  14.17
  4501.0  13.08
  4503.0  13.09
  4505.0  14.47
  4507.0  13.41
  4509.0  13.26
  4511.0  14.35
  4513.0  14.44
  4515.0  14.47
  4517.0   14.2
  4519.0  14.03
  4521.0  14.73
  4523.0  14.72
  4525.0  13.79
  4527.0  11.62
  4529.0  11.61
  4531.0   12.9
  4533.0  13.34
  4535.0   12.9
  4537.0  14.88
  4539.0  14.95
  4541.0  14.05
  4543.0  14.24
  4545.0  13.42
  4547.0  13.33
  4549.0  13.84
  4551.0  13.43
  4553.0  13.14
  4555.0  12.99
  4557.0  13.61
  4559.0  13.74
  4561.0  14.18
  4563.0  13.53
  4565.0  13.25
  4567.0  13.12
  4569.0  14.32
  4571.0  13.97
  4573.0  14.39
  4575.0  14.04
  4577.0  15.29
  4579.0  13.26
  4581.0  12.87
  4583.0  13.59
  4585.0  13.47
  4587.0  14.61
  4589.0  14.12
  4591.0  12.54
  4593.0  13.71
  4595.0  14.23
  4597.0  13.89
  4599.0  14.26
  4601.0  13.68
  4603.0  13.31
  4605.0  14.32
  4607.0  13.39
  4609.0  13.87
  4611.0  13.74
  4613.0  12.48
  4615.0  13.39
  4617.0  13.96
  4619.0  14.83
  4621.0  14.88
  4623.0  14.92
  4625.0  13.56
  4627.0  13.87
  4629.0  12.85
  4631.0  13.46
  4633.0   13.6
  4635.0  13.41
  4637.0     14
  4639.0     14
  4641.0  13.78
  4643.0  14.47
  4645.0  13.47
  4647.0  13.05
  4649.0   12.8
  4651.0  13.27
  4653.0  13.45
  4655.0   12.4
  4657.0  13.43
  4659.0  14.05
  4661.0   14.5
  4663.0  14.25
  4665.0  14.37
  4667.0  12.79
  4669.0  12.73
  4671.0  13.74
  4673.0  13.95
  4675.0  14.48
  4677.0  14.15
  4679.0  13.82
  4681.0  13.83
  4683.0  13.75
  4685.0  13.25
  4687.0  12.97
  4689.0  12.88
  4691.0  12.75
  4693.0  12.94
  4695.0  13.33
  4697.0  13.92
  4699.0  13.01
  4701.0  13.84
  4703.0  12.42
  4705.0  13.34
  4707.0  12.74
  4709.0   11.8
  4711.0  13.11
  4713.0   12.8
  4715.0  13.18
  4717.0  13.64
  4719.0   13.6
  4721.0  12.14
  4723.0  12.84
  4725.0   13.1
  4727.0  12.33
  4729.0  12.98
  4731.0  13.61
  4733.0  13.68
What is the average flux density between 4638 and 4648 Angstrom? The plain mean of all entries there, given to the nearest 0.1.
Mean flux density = 13.8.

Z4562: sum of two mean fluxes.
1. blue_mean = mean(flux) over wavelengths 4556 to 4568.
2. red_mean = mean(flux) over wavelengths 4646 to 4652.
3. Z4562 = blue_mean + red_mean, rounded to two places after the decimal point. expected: 26.61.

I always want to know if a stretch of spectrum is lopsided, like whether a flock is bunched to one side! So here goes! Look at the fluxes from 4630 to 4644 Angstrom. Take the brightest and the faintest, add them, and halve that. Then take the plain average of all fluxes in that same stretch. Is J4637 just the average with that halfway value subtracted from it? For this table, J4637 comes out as -0.12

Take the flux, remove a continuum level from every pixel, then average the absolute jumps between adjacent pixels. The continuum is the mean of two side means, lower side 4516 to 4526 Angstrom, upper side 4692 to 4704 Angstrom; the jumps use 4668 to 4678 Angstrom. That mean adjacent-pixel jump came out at 0.5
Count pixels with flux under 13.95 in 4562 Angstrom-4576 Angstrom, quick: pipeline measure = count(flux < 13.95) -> 3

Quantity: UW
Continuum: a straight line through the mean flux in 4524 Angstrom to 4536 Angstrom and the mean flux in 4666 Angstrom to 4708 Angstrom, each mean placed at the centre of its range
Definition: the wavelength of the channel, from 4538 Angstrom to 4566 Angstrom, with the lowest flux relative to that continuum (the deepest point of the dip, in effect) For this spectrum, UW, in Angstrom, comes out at 4555.0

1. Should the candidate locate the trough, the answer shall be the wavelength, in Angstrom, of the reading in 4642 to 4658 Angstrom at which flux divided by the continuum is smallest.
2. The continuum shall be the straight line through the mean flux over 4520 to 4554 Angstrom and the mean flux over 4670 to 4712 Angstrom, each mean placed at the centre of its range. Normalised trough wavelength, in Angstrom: 4655.0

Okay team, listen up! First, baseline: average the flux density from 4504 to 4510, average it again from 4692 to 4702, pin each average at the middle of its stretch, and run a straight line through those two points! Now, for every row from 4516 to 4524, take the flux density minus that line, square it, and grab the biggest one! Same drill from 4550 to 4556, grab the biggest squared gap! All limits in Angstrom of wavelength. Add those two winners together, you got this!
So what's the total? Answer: 1.5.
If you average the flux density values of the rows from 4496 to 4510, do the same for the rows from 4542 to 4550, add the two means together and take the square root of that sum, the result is 5.23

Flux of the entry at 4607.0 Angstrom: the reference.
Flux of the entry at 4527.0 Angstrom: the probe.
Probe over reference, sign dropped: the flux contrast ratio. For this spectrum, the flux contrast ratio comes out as 0.87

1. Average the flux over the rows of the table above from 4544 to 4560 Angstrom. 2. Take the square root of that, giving 3.67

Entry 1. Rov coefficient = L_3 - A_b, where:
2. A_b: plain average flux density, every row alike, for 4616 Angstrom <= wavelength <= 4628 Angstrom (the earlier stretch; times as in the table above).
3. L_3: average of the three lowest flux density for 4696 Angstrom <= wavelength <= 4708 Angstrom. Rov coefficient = -1.6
